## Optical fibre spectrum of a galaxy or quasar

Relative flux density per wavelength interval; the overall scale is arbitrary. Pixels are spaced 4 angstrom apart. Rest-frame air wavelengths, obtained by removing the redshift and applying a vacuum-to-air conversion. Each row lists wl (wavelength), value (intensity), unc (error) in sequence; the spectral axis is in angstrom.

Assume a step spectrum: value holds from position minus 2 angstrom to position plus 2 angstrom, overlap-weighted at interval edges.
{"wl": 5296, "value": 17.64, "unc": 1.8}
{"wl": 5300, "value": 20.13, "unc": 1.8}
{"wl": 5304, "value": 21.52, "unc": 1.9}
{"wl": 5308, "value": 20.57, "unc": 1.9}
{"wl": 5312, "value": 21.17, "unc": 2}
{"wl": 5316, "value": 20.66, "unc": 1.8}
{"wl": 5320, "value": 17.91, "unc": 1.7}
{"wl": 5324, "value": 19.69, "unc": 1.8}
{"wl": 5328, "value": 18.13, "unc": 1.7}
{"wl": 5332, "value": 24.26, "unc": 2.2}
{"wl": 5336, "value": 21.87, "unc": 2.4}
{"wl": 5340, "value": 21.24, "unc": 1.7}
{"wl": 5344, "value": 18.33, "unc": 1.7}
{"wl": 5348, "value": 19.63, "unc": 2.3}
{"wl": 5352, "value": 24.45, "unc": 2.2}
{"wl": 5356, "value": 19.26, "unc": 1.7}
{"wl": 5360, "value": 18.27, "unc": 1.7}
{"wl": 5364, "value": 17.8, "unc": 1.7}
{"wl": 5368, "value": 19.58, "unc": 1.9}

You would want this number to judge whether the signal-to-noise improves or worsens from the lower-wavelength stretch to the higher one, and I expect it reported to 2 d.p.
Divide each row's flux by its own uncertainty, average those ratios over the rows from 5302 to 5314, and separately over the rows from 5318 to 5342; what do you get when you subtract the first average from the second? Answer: -0.12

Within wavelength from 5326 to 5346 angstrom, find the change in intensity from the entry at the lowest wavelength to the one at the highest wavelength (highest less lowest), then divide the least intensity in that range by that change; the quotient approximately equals 91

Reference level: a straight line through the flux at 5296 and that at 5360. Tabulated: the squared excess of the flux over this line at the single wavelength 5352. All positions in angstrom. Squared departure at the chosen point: 39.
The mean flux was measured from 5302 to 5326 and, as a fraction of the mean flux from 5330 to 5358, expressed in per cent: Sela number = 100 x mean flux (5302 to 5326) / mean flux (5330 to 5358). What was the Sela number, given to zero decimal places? 95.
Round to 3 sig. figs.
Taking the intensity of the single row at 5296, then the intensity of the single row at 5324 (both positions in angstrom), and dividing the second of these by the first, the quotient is 1.12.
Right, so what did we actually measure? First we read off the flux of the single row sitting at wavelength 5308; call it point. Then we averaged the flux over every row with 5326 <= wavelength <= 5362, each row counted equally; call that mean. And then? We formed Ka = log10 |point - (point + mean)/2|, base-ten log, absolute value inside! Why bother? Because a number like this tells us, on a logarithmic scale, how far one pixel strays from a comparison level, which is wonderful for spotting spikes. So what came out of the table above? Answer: -1.76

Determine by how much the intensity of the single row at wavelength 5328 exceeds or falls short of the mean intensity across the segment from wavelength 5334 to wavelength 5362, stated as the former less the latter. -2.3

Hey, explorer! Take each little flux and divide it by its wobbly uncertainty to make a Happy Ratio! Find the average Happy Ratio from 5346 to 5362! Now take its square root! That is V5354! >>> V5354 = 3.23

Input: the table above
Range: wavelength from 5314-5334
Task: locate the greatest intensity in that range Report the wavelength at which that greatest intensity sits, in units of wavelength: 5332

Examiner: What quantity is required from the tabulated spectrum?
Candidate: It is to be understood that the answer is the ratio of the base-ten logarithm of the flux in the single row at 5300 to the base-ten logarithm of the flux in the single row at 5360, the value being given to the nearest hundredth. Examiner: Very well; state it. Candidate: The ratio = 1.03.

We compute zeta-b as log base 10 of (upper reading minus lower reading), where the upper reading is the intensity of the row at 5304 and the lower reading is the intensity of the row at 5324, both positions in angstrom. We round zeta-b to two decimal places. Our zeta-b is 0.26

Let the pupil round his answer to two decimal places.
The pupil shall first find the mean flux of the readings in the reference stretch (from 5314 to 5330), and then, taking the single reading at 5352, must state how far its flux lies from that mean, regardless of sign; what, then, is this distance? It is 5.35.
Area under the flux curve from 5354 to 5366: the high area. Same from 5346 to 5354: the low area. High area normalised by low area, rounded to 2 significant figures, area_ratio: 1.3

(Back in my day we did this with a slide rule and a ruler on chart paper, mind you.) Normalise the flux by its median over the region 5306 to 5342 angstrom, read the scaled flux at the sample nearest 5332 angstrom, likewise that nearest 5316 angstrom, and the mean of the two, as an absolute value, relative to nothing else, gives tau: 1.09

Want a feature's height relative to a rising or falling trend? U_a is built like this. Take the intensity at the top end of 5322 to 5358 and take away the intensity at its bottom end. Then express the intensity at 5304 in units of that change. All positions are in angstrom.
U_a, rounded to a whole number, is -50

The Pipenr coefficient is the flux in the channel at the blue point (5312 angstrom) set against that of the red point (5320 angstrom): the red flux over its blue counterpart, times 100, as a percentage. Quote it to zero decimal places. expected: 85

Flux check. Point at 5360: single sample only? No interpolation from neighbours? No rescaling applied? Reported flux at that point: 18.27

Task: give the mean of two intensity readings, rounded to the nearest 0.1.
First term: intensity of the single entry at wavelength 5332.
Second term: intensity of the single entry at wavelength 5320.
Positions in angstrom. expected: 21.1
